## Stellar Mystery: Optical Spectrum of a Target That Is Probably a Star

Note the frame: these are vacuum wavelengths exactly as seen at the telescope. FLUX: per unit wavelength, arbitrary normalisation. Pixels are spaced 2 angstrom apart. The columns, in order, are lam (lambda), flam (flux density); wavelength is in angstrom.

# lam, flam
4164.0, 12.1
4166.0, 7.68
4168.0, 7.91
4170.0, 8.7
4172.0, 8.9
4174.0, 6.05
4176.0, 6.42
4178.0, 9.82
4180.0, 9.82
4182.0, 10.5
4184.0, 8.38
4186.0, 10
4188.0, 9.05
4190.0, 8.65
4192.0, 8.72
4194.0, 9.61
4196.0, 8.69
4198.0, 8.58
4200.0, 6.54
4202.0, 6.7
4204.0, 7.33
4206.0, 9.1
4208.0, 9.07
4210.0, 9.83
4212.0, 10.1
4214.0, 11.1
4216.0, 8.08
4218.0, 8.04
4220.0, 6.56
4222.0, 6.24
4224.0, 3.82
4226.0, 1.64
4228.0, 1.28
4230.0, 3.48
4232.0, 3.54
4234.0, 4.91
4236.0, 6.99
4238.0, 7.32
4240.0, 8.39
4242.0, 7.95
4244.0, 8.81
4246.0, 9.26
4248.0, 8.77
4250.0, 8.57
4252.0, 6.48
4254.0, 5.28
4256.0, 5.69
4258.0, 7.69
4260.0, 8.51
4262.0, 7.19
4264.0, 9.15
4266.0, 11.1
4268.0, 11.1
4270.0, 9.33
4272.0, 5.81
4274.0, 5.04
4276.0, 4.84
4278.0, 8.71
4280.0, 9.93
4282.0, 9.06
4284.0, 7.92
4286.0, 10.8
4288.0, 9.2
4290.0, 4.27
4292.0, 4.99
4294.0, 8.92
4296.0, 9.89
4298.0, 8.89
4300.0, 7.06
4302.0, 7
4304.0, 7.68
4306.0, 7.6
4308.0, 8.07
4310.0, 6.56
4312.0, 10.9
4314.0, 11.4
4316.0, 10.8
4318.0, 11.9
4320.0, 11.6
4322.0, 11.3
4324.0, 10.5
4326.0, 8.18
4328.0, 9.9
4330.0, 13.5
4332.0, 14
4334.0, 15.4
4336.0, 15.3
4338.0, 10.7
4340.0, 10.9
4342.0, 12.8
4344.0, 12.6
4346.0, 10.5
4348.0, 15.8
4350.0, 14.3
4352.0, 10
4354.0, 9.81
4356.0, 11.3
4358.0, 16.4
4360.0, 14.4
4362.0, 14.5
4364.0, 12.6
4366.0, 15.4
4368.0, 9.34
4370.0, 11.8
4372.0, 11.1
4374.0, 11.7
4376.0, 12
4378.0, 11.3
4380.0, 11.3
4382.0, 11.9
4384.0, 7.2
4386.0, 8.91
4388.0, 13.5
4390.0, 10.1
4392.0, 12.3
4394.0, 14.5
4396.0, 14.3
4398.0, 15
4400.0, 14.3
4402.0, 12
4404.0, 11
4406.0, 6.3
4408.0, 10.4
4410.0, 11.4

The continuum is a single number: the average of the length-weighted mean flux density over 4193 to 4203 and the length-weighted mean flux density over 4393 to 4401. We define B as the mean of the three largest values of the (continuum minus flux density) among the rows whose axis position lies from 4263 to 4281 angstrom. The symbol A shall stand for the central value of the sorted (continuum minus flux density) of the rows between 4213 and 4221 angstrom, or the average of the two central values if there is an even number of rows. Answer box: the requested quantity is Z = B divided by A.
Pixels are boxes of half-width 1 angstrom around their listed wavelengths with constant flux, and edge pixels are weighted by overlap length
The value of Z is 1.88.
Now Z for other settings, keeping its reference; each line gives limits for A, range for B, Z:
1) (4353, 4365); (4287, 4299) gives -2.35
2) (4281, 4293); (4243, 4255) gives 1.62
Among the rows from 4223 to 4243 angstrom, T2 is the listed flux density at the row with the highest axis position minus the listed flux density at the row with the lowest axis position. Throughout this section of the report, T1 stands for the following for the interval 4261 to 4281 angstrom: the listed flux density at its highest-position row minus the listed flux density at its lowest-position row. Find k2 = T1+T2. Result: 7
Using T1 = 2.7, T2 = 4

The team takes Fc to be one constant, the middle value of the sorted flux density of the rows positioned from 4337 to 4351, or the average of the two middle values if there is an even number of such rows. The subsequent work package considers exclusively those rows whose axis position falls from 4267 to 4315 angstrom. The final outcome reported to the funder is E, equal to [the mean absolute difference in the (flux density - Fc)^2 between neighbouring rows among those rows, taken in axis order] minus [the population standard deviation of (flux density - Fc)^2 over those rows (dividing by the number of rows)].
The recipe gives -4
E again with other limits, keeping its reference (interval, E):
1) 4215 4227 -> -16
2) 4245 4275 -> -6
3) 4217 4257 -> -19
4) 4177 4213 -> -3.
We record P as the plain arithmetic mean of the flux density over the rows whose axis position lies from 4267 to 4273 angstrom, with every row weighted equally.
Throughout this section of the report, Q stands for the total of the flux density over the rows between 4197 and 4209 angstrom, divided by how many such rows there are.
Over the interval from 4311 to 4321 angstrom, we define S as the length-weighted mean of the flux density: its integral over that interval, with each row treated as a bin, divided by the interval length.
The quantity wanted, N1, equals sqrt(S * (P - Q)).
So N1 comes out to 3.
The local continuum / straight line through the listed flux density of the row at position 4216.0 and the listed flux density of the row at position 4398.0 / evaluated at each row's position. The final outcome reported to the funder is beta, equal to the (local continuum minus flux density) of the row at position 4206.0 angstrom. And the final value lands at -1.4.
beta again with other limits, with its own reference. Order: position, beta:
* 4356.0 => 2.1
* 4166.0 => -1.5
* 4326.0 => 4.1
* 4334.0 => -2.8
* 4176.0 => 0.1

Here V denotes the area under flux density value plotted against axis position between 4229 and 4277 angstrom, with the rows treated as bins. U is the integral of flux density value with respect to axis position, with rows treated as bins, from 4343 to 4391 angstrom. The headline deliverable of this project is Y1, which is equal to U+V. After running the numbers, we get 926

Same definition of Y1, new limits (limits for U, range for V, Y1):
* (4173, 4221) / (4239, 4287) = 804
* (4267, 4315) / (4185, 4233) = 741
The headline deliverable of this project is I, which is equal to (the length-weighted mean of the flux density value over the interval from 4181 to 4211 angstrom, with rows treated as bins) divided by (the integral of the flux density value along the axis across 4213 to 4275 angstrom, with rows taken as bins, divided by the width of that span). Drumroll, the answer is 1.2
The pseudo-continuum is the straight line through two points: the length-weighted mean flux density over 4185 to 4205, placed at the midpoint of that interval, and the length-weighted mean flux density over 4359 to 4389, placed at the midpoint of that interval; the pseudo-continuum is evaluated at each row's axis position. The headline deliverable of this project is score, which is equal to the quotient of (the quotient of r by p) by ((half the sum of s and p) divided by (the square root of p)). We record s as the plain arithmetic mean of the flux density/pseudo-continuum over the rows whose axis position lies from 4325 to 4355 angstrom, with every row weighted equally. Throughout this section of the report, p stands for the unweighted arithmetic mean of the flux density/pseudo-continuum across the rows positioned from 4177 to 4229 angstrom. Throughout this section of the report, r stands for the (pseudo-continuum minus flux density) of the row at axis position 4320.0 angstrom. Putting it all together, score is -0.8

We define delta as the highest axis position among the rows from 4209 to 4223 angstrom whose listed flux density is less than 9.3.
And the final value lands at 4222.0 angstrom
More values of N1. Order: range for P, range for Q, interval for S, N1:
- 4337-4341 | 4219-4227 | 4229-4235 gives 5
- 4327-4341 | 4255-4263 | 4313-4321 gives 8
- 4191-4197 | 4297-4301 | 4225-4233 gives 2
